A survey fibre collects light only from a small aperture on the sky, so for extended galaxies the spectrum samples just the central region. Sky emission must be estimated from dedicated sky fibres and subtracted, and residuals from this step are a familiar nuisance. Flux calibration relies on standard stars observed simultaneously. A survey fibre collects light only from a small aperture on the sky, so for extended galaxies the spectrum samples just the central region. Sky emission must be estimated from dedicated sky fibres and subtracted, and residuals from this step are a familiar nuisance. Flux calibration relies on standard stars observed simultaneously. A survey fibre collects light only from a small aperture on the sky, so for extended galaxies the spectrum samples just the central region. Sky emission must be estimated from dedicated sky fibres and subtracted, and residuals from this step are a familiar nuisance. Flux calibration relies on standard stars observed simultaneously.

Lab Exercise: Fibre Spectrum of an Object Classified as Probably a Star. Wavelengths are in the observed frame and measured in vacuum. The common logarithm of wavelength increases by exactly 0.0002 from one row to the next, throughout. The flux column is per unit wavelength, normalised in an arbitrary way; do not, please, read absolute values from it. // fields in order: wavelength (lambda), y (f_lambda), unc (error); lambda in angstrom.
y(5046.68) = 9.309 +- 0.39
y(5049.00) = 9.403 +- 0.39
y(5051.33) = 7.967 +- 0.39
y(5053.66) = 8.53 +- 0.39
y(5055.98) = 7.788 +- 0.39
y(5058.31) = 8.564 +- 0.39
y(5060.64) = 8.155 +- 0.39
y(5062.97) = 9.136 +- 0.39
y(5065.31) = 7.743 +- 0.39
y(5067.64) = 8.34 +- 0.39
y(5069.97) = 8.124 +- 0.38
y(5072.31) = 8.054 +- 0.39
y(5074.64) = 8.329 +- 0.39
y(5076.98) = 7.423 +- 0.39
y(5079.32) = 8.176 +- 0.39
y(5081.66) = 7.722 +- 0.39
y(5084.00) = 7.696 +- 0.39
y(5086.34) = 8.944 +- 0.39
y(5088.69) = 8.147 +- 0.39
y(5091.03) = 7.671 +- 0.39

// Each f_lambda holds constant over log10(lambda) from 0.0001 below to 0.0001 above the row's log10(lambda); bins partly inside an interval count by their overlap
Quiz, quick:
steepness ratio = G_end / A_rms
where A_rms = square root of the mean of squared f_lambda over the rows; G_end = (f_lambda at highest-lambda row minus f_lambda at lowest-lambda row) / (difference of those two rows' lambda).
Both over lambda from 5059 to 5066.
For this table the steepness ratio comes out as -0.0105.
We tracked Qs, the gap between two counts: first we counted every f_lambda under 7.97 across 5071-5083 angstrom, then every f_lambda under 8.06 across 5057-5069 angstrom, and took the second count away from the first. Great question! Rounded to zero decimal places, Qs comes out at 1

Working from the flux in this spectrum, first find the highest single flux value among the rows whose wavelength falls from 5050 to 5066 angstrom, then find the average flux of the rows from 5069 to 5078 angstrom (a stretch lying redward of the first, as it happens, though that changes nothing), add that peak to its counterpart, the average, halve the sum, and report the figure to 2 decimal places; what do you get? 8.56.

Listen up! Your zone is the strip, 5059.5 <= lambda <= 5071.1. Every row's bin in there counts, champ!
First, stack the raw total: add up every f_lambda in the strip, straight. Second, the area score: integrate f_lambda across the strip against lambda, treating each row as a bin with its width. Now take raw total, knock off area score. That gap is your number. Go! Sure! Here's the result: -55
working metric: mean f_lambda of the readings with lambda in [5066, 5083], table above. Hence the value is 8.02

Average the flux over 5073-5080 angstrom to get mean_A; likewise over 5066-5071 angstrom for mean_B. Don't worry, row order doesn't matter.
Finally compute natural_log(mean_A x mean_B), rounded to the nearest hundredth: 4.18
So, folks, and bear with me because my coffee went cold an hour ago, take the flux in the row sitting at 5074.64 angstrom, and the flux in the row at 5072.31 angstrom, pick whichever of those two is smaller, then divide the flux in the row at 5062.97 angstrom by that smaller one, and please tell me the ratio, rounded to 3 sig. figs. 1.13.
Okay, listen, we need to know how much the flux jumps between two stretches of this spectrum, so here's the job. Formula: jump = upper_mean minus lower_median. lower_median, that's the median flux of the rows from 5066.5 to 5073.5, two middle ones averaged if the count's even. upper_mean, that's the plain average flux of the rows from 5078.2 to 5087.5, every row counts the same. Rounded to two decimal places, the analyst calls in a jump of 0.01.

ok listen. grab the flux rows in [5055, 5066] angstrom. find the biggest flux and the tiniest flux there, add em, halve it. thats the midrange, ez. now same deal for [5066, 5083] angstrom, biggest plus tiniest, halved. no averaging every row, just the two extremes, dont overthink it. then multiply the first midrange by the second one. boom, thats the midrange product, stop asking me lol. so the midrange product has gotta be 67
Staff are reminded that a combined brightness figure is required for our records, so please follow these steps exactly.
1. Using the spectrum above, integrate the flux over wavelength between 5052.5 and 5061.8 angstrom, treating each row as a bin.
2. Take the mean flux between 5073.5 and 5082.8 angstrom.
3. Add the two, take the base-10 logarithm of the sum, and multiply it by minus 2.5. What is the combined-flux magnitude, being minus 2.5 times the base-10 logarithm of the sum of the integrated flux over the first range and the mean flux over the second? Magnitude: -4.82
